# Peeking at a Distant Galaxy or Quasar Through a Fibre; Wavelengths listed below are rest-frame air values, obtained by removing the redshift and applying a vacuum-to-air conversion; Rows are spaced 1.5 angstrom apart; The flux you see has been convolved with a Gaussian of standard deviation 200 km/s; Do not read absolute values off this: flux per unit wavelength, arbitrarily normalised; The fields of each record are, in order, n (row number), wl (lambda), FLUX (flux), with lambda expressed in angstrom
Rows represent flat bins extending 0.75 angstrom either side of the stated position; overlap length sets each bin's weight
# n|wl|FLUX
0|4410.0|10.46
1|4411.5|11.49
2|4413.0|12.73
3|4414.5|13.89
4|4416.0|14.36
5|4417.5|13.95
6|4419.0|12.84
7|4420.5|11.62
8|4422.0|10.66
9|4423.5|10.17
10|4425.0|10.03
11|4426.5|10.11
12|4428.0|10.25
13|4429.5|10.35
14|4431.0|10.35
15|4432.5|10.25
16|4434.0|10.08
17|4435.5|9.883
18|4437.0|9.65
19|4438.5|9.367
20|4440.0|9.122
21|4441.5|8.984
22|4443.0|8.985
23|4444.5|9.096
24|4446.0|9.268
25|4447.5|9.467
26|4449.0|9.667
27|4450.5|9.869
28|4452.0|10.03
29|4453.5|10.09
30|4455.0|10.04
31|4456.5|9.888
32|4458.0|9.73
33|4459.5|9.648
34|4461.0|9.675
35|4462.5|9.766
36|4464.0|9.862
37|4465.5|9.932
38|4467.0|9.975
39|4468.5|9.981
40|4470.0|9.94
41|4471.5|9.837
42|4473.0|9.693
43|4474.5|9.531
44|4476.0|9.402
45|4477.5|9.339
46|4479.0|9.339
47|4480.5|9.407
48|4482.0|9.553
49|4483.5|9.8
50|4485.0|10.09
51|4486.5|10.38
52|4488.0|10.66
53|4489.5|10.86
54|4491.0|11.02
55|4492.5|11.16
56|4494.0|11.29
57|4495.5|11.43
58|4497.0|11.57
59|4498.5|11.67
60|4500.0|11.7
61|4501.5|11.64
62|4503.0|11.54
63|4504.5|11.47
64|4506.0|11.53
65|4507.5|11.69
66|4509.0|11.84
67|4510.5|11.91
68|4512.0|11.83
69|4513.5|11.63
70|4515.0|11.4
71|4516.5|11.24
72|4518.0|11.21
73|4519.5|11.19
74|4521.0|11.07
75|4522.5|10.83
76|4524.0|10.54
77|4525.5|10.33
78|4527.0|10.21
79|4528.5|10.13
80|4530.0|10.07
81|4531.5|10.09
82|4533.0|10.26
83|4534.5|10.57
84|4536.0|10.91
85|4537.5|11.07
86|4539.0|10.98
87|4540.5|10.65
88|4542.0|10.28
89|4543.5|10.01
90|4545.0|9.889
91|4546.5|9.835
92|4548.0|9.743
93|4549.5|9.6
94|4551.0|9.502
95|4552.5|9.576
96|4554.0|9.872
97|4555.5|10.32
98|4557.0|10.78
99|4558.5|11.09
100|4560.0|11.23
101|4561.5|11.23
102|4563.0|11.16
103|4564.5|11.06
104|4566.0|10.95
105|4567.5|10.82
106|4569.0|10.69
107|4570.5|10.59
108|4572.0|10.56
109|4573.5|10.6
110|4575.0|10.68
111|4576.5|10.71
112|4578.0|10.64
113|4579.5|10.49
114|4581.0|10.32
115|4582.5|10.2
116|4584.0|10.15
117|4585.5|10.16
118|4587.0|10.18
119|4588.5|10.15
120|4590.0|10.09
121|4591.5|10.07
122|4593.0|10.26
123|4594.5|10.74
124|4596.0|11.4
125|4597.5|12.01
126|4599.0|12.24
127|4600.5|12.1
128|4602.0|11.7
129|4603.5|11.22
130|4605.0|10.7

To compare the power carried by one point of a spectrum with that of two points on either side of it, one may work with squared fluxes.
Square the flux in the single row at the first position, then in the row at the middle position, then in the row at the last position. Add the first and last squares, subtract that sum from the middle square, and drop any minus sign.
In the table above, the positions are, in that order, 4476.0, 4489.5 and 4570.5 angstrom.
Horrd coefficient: 83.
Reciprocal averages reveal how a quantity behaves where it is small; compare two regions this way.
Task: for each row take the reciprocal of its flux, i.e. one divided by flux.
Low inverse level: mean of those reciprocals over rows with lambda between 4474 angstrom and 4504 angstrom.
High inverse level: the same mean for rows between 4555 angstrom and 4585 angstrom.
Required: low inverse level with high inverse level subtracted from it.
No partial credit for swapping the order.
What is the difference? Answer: 0.002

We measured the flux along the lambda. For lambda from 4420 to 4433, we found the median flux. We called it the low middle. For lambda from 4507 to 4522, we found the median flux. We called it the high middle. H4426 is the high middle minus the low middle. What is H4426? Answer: 1.3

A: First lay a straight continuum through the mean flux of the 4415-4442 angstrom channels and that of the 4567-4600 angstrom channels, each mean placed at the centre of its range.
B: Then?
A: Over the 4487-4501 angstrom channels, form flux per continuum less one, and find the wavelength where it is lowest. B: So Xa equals 4488.0 angstrom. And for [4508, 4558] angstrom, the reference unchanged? 4551.0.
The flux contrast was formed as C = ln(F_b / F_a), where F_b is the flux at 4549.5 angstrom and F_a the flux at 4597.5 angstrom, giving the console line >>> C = -0.22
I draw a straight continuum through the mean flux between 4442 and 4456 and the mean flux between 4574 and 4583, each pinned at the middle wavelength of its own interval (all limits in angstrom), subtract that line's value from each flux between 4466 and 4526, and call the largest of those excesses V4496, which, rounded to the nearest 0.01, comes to 1.87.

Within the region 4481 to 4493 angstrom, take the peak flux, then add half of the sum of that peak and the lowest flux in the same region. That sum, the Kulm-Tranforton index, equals 22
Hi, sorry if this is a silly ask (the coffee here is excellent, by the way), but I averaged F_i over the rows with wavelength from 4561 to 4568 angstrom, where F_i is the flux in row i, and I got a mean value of 11.0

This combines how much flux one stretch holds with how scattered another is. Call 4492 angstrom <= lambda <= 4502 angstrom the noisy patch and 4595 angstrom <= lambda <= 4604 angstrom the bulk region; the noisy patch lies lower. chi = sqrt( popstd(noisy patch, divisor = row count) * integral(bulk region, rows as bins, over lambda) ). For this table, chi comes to 4.5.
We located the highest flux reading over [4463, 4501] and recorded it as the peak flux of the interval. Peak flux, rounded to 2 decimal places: 11.70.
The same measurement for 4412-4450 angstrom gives 14.36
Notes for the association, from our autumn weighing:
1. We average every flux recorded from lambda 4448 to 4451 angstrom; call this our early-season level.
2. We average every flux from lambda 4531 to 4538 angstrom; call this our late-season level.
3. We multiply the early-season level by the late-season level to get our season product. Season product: 103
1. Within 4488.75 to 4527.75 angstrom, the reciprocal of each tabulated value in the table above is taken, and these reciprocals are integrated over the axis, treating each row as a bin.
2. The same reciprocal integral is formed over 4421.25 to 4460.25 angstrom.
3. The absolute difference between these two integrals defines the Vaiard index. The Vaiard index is 0.53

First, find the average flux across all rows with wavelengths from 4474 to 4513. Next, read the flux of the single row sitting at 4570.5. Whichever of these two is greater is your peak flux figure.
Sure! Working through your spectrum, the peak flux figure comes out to 10.8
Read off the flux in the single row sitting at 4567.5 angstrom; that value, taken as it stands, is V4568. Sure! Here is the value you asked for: 10.82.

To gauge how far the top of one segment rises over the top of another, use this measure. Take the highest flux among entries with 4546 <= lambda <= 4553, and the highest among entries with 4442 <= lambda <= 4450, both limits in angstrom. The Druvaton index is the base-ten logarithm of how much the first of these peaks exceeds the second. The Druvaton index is -0.77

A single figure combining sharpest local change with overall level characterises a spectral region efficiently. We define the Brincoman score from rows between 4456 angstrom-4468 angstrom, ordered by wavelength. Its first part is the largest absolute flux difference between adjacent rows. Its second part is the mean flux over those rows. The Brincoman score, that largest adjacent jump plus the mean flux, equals 10.0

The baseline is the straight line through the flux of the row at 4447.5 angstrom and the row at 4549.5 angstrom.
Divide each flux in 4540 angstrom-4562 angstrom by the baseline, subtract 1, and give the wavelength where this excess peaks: 4560.0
